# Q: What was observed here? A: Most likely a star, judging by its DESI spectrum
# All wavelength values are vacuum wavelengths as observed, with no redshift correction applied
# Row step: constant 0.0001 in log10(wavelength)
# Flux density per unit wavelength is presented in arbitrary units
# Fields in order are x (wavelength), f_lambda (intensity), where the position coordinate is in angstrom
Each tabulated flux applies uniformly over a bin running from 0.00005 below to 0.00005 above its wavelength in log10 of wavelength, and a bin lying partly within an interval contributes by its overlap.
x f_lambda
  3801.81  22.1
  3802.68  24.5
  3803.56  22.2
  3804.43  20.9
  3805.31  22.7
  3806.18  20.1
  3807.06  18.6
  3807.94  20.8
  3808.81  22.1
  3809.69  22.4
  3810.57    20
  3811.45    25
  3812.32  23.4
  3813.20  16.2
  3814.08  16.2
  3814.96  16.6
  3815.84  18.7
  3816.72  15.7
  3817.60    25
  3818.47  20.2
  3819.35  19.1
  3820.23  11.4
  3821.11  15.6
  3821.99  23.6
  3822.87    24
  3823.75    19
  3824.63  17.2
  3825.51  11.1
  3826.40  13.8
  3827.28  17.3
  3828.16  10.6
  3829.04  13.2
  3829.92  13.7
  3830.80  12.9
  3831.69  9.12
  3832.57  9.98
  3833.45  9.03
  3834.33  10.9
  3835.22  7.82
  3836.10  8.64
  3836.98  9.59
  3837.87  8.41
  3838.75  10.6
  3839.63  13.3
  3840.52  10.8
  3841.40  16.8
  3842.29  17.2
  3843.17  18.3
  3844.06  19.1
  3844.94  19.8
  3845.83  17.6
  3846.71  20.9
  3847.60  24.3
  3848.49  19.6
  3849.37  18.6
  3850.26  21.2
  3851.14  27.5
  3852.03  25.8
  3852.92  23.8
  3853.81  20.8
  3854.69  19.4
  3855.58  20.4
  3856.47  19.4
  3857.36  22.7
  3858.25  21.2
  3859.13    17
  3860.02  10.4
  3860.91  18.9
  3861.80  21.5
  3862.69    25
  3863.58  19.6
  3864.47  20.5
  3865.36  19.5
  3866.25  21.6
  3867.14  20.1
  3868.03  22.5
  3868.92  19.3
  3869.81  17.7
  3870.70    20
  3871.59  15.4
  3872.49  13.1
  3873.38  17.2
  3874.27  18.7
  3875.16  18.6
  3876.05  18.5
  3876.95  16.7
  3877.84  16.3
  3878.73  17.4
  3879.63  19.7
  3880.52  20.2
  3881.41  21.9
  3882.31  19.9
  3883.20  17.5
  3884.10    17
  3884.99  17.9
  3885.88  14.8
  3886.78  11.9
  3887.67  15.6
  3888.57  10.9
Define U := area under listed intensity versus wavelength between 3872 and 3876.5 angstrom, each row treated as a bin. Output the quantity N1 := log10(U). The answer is 1.89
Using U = 77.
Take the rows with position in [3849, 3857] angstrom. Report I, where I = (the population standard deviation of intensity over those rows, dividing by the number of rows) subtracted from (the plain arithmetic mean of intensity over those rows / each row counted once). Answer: 19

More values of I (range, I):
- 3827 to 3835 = 9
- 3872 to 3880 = 16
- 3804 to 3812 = 20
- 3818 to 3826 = 14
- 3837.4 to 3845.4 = 11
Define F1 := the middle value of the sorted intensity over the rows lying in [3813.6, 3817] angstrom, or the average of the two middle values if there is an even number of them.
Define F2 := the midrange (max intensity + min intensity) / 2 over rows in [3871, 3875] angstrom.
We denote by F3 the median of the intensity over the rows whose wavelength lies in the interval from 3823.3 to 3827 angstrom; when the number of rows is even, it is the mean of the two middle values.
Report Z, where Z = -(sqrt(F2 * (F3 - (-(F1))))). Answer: -22.5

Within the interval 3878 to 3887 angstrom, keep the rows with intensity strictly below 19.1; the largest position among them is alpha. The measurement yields 3886.78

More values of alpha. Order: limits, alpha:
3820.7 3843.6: 3843.17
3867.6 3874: 3873.38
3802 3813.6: 3813.20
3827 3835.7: 3835.22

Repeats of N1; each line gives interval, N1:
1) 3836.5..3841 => 1.68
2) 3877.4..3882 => 1.94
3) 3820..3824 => 1.88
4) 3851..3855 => 1.97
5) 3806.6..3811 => 1.96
